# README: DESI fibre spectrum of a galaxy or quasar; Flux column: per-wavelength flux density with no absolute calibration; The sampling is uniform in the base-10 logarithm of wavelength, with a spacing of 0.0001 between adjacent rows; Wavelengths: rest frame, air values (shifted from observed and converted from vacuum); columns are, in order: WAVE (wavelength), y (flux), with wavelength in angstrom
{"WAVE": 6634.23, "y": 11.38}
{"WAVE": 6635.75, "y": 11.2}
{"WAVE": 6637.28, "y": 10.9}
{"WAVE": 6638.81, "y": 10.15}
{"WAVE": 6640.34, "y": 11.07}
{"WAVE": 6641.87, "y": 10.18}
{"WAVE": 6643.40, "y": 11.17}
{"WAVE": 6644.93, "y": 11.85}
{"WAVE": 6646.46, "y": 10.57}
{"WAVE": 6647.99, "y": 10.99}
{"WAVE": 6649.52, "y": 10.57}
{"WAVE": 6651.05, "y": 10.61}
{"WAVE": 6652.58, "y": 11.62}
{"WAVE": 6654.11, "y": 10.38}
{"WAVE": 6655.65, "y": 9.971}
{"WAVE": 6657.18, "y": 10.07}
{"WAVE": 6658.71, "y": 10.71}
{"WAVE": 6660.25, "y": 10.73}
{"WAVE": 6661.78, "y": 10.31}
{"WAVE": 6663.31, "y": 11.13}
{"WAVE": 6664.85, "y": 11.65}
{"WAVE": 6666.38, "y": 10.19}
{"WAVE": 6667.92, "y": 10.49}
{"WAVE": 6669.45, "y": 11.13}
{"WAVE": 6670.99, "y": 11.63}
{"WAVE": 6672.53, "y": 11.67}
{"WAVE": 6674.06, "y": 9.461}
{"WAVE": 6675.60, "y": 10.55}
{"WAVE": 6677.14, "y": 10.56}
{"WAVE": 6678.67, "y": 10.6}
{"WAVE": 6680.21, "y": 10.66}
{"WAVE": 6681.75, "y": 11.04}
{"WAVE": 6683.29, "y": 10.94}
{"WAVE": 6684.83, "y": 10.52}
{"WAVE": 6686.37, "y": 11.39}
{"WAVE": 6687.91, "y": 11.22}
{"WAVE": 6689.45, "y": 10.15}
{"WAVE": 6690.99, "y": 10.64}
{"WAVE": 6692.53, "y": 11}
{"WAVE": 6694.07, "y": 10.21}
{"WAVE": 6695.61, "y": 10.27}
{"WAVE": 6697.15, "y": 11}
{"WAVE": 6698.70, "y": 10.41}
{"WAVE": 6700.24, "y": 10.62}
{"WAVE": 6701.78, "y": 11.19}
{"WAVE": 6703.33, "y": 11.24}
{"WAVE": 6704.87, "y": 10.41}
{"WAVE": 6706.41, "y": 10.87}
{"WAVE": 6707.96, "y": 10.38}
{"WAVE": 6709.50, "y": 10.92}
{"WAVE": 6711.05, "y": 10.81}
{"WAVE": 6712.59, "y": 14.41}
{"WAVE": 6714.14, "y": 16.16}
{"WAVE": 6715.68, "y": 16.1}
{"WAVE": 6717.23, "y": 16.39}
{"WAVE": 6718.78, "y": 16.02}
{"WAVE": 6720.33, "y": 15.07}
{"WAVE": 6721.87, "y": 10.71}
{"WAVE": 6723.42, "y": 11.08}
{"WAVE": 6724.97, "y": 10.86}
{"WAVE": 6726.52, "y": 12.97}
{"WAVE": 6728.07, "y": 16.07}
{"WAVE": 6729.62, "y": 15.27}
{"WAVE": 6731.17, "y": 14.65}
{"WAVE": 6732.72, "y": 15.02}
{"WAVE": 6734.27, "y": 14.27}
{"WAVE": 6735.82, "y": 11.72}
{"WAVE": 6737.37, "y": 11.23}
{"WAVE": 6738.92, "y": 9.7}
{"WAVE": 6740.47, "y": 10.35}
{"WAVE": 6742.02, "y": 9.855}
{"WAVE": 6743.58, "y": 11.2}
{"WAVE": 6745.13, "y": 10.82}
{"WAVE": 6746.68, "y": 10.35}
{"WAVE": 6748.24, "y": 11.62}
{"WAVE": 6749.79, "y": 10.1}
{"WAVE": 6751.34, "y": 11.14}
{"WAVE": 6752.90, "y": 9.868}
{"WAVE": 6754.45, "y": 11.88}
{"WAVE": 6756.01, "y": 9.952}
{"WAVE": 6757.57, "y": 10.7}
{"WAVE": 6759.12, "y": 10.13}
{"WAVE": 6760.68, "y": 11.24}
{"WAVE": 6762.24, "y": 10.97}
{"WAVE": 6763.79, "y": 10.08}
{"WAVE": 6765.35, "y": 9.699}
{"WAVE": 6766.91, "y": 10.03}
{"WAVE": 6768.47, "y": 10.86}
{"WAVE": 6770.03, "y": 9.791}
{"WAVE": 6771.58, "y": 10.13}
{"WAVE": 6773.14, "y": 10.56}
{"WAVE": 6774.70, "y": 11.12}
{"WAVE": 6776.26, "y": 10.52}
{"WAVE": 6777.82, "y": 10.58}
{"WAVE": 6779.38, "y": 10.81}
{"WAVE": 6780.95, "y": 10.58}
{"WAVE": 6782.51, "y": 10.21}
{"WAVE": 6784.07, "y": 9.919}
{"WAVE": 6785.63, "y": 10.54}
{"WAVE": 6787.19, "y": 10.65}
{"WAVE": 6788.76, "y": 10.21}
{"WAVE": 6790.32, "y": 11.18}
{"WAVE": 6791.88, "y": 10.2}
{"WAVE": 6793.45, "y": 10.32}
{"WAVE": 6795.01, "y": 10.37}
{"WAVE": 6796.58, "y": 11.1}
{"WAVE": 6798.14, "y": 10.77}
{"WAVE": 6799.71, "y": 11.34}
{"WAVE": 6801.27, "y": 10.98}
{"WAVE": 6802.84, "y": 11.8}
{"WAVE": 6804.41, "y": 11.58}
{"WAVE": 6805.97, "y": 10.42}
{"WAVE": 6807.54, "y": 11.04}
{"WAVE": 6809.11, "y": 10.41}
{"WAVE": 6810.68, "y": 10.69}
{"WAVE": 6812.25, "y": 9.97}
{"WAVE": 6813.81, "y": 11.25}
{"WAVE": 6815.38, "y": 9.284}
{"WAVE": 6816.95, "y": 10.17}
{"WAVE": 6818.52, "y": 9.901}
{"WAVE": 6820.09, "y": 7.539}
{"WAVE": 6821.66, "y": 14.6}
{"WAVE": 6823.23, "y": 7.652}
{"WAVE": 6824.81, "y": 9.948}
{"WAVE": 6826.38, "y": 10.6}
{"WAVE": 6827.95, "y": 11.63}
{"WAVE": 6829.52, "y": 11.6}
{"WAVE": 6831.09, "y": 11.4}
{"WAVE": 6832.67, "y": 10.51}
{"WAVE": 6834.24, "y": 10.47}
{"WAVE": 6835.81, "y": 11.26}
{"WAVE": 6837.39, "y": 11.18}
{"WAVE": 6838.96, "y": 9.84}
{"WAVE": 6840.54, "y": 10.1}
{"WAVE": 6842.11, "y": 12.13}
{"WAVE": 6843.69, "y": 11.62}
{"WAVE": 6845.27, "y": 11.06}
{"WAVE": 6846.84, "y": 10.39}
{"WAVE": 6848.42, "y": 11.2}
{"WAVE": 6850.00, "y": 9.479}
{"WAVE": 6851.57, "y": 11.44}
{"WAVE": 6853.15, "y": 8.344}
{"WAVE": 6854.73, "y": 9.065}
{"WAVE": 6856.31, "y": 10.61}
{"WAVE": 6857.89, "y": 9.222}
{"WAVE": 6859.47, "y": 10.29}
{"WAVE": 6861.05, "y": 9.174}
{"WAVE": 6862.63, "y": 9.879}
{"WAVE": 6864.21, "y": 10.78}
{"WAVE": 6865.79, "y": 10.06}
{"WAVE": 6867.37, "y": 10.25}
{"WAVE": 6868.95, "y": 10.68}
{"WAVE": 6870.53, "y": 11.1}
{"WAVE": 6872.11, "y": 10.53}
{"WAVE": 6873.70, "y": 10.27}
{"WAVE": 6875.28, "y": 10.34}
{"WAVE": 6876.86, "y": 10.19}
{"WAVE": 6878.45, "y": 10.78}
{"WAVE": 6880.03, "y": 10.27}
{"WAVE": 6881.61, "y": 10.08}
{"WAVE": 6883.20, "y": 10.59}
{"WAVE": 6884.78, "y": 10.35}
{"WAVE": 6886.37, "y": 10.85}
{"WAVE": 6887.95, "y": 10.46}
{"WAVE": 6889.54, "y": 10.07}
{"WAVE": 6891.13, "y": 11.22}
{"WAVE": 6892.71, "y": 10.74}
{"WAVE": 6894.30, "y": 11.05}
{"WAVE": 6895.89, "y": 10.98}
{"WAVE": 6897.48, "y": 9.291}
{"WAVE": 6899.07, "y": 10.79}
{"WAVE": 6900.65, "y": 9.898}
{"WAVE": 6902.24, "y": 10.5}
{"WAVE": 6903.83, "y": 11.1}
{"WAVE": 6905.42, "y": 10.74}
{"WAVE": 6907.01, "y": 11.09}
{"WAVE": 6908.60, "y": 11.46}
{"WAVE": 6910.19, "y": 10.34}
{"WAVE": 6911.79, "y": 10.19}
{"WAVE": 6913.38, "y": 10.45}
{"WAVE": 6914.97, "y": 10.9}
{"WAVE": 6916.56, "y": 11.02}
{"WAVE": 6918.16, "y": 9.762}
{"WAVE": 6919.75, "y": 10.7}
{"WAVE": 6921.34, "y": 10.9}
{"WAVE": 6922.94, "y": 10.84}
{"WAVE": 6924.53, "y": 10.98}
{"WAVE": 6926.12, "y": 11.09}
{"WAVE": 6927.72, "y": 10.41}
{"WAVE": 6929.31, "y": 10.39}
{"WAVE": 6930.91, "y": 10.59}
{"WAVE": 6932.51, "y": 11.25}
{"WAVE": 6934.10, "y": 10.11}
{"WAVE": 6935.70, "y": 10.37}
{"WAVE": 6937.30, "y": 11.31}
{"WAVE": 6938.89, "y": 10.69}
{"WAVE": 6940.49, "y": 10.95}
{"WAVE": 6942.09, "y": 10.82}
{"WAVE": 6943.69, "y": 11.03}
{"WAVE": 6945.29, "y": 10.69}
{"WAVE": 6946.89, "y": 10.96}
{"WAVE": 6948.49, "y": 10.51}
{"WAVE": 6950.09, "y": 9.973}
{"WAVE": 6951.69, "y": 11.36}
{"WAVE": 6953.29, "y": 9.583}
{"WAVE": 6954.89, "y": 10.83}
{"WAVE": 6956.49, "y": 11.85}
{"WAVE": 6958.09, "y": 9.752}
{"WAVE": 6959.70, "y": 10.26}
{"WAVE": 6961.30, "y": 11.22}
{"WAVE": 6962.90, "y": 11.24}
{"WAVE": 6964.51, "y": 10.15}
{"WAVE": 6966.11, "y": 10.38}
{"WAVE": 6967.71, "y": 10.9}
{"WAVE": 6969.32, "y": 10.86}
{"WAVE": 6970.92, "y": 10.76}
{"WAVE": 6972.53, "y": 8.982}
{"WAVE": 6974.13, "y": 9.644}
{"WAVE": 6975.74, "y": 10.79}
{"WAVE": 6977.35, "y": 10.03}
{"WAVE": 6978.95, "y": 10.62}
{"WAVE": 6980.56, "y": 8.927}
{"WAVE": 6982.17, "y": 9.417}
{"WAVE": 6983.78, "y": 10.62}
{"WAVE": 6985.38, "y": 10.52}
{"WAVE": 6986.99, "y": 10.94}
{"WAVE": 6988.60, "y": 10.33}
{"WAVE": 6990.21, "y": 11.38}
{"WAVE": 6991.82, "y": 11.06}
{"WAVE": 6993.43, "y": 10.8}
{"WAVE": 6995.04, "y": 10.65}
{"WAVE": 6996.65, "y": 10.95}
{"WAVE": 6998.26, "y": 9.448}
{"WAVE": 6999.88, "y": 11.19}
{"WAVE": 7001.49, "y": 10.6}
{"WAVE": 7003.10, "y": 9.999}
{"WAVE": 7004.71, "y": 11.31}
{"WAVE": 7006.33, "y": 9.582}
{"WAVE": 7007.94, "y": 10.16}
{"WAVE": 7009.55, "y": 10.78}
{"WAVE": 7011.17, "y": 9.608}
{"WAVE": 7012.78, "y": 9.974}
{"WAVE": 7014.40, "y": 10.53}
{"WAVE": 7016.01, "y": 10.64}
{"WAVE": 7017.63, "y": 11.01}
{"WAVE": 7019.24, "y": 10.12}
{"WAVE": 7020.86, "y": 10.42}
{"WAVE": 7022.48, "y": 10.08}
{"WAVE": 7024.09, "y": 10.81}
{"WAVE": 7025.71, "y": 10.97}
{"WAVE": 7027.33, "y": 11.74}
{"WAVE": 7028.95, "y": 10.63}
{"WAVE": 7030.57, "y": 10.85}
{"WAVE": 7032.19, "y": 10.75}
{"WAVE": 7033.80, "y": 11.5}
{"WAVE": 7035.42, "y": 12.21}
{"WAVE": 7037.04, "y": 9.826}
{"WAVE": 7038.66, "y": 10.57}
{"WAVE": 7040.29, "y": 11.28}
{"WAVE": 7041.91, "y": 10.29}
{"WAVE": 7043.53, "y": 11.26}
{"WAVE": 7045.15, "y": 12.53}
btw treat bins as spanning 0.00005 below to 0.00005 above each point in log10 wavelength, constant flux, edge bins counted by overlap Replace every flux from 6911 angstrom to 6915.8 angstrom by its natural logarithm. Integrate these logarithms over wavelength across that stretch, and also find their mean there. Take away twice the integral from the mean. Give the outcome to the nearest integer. -20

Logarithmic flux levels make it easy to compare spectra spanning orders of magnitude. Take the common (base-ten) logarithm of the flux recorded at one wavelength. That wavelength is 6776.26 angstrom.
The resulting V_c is 1.022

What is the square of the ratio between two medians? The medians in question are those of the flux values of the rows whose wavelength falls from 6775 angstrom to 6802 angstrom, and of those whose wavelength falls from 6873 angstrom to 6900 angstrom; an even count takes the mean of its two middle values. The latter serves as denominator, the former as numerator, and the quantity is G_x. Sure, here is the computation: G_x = 1.02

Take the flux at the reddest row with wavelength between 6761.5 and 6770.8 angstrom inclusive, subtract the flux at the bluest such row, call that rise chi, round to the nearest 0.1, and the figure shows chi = -1.2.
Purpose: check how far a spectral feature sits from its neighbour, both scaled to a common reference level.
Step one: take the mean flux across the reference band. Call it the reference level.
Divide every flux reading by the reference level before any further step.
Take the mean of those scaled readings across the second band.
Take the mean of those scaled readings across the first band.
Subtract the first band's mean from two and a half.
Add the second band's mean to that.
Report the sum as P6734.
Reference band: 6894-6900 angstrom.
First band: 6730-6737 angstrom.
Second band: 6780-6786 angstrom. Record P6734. 2.16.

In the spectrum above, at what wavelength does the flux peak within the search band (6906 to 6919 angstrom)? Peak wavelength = 6908.60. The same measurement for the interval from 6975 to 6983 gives 6975.74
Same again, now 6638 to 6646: 6644.93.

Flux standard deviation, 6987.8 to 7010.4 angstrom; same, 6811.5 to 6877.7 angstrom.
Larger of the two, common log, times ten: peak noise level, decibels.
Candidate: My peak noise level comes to 0.8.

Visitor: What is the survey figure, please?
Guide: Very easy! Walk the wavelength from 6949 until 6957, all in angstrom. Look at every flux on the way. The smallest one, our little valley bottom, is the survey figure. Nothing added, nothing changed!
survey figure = 9.583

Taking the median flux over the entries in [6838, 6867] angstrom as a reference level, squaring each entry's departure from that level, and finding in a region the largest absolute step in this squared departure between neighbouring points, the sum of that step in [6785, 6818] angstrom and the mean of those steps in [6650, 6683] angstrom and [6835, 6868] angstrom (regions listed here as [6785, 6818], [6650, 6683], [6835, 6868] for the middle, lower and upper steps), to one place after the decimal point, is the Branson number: 4.9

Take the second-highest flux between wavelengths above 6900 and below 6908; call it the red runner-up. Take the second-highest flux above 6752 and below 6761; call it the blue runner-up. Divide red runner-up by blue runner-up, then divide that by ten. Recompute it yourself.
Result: 0.099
